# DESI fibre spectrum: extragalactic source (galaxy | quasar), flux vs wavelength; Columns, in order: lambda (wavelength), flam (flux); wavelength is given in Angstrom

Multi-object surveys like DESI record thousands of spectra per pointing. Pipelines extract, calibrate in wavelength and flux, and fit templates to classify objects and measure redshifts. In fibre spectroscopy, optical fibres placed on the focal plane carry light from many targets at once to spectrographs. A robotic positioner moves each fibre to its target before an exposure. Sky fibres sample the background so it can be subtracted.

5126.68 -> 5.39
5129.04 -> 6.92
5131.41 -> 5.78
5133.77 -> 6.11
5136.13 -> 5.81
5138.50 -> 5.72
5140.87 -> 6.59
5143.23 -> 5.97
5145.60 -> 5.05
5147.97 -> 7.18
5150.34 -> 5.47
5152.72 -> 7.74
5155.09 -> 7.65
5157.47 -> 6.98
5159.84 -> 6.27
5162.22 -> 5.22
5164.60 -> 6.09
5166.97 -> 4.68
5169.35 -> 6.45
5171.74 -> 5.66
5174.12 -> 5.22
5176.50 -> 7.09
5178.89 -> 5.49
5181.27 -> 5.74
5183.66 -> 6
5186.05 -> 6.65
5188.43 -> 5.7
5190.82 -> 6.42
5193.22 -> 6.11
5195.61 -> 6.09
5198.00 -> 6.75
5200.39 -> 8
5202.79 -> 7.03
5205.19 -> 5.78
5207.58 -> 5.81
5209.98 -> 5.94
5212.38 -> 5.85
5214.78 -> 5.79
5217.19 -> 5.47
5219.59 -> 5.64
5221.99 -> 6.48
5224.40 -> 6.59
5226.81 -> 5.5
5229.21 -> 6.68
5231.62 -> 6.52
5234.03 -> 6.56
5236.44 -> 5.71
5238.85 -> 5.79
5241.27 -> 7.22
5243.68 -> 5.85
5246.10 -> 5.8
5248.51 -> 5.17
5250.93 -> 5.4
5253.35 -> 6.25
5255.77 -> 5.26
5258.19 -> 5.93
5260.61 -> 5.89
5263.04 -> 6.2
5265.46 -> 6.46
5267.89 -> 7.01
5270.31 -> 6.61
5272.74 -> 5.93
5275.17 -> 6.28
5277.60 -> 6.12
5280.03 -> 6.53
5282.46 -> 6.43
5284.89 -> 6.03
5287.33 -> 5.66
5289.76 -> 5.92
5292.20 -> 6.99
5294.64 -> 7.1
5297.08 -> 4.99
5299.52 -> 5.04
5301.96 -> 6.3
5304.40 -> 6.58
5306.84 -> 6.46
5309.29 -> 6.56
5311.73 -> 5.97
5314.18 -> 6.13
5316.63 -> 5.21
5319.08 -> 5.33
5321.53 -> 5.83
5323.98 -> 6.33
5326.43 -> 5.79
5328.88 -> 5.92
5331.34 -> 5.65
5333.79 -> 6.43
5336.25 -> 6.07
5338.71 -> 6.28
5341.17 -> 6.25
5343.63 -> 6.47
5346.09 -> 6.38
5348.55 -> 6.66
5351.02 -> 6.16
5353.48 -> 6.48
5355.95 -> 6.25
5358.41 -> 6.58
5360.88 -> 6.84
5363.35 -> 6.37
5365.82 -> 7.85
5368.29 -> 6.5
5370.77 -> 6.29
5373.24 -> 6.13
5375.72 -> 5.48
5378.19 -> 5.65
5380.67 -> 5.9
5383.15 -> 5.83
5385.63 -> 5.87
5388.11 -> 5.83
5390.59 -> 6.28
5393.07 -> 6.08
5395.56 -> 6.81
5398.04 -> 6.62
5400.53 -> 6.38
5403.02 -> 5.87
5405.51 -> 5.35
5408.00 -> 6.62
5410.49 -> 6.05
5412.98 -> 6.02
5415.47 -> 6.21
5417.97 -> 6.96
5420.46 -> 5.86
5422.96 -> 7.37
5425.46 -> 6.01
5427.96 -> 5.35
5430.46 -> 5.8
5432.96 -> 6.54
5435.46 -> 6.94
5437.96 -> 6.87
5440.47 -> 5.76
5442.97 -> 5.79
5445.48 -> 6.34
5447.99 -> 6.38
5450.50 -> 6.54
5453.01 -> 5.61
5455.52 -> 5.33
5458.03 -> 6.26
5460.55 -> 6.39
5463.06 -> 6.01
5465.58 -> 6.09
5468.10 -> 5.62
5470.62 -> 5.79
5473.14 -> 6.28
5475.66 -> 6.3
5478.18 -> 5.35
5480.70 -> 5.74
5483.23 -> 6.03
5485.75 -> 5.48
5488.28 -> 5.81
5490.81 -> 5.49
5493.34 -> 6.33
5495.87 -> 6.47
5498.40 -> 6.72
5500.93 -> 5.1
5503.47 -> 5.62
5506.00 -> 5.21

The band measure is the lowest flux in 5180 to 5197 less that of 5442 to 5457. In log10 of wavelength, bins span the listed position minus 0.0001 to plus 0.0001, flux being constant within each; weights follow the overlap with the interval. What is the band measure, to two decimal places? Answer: 0.37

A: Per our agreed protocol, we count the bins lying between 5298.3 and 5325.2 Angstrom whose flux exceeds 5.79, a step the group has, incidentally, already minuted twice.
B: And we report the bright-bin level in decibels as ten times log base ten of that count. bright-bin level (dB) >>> 9.0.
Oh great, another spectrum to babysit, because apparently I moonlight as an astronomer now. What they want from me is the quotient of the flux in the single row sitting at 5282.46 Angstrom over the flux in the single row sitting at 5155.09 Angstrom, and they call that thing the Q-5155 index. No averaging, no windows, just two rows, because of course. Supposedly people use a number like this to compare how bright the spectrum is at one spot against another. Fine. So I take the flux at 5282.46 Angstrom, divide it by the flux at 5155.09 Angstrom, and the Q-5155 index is 0.84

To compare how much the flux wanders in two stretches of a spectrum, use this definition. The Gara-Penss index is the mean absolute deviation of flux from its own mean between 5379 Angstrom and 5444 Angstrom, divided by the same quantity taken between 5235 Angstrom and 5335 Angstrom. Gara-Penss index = 0.96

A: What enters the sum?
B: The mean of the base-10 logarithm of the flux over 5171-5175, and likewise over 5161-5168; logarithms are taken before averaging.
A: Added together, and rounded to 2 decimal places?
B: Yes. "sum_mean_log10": 1.46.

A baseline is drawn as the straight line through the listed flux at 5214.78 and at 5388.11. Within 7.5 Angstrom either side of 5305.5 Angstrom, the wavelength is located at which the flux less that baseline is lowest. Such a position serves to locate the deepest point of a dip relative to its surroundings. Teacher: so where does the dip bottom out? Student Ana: 5299.52 Angstrom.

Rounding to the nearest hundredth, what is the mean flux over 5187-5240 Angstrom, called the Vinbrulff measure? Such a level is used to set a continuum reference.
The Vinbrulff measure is 6.19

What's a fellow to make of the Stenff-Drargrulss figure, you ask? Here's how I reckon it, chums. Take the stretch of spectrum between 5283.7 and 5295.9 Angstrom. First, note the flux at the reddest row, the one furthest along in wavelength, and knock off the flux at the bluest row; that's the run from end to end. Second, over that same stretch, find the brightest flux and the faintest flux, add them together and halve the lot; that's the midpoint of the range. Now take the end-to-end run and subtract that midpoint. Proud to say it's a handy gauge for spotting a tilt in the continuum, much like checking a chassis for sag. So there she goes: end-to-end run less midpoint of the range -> -5.3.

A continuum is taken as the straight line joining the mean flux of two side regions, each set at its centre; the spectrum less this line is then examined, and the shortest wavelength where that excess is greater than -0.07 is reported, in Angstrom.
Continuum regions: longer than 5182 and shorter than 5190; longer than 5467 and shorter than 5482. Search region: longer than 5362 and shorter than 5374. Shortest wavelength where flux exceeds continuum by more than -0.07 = 5363.35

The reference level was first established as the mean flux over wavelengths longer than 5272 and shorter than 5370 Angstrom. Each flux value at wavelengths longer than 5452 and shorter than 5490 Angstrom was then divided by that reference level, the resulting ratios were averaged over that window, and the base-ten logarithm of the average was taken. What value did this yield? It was -0.025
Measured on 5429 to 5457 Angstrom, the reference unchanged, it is -0.003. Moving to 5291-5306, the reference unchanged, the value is -0.003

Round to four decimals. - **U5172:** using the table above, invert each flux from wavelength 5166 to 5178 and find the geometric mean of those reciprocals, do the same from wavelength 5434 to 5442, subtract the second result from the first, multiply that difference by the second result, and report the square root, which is 0.0553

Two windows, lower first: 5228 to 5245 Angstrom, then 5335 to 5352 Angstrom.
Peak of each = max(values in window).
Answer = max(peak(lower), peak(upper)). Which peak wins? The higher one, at 7.22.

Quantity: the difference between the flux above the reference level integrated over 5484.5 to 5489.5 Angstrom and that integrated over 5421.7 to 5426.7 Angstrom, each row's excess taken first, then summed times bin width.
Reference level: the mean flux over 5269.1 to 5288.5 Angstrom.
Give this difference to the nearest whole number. -5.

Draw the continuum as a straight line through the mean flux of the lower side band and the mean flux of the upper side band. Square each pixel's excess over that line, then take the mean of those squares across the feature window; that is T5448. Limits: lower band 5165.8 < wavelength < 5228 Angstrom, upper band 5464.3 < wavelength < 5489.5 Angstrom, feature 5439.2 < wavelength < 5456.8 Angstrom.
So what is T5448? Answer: 0.186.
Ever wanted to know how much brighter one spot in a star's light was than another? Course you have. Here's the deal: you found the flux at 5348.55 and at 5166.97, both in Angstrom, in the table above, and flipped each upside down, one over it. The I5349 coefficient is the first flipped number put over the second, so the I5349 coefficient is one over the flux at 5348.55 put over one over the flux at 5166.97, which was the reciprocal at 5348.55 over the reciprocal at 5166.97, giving 0.70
